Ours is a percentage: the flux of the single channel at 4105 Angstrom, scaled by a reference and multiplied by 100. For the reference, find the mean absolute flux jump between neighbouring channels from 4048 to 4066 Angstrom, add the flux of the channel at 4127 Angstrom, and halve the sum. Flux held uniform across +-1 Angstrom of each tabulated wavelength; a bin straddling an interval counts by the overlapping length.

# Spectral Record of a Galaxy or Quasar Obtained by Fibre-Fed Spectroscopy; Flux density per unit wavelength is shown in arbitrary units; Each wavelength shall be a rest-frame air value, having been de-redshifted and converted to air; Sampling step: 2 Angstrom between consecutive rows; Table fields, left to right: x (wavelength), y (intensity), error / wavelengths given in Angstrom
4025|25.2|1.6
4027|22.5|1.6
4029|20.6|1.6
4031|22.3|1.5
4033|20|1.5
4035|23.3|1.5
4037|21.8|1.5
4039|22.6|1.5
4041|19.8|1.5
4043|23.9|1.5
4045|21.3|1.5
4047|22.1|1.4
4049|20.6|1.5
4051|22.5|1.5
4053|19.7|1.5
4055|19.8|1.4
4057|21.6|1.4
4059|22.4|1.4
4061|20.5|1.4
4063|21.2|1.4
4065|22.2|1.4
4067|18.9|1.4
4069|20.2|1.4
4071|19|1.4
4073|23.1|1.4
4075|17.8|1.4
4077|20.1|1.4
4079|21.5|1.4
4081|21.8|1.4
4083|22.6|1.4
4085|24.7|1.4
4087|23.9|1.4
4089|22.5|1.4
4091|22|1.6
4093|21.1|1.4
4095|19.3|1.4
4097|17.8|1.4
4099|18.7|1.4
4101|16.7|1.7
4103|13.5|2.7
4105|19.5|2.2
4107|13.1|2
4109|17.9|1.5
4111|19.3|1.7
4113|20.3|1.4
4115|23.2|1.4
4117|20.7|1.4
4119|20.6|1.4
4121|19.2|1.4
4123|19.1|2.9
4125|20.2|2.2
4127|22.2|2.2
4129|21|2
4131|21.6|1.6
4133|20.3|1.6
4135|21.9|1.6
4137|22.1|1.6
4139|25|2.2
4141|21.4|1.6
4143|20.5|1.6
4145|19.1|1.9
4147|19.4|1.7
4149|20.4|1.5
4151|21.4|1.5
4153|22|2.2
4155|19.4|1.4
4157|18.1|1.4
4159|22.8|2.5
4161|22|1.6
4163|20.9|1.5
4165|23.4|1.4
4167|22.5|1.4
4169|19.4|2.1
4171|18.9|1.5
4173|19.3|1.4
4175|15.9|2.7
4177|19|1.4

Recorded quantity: 165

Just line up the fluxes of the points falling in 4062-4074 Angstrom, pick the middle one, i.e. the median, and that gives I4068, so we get 20.7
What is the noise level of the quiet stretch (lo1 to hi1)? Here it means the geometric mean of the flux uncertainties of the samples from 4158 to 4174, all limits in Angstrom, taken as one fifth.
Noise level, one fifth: 0.33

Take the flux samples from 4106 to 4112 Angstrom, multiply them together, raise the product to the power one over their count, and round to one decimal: 16.5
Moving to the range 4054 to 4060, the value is 21.2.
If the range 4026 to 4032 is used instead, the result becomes 21.8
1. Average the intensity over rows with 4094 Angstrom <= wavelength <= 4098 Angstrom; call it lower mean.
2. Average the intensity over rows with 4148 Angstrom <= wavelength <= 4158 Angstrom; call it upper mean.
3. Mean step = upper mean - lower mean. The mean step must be 1.7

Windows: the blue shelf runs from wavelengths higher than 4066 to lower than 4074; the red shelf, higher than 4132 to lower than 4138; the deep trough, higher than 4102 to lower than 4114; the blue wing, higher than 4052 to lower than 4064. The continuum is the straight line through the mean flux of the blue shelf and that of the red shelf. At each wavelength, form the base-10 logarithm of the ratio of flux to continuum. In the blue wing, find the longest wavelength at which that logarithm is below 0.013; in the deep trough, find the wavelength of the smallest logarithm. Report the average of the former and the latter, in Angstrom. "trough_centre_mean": 4084 Angstrom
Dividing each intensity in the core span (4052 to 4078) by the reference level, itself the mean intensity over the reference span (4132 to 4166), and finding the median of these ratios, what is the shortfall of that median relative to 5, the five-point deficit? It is 4.05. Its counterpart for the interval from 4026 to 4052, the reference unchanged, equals 3.96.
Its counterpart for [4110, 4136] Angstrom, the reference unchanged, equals 4.03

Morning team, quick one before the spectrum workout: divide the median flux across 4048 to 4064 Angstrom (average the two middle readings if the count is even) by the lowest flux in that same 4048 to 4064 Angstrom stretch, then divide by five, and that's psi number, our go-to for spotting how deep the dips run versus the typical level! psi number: 0.212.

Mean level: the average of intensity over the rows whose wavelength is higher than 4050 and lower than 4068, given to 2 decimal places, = 20.98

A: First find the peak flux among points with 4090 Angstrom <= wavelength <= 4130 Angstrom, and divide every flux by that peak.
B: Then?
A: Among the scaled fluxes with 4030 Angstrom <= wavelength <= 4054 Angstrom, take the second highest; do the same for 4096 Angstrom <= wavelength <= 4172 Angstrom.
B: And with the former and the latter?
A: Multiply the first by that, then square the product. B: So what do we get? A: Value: 1.03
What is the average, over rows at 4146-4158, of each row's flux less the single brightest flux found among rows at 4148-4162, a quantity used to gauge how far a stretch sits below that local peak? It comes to -2.7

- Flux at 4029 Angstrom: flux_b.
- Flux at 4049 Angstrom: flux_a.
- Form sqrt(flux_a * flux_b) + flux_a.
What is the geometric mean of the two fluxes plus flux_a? 41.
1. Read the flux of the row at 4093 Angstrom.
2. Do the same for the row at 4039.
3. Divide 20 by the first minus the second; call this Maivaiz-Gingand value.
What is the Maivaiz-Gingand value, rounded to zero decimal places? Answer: -13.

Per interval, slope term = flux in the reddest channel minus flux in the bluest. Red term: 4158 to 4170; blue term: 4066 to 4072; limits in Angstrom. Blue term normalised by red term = 0.0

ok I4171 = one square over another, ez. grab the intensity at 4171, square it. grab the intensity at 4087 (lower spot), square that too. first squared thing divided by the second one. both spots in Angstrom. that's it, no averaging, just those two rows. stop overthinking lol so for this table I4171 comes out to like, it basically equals 0.63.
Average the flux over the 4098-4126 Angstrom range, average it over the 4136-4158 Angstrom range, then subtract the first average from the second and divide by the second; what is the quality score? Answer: 0.10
